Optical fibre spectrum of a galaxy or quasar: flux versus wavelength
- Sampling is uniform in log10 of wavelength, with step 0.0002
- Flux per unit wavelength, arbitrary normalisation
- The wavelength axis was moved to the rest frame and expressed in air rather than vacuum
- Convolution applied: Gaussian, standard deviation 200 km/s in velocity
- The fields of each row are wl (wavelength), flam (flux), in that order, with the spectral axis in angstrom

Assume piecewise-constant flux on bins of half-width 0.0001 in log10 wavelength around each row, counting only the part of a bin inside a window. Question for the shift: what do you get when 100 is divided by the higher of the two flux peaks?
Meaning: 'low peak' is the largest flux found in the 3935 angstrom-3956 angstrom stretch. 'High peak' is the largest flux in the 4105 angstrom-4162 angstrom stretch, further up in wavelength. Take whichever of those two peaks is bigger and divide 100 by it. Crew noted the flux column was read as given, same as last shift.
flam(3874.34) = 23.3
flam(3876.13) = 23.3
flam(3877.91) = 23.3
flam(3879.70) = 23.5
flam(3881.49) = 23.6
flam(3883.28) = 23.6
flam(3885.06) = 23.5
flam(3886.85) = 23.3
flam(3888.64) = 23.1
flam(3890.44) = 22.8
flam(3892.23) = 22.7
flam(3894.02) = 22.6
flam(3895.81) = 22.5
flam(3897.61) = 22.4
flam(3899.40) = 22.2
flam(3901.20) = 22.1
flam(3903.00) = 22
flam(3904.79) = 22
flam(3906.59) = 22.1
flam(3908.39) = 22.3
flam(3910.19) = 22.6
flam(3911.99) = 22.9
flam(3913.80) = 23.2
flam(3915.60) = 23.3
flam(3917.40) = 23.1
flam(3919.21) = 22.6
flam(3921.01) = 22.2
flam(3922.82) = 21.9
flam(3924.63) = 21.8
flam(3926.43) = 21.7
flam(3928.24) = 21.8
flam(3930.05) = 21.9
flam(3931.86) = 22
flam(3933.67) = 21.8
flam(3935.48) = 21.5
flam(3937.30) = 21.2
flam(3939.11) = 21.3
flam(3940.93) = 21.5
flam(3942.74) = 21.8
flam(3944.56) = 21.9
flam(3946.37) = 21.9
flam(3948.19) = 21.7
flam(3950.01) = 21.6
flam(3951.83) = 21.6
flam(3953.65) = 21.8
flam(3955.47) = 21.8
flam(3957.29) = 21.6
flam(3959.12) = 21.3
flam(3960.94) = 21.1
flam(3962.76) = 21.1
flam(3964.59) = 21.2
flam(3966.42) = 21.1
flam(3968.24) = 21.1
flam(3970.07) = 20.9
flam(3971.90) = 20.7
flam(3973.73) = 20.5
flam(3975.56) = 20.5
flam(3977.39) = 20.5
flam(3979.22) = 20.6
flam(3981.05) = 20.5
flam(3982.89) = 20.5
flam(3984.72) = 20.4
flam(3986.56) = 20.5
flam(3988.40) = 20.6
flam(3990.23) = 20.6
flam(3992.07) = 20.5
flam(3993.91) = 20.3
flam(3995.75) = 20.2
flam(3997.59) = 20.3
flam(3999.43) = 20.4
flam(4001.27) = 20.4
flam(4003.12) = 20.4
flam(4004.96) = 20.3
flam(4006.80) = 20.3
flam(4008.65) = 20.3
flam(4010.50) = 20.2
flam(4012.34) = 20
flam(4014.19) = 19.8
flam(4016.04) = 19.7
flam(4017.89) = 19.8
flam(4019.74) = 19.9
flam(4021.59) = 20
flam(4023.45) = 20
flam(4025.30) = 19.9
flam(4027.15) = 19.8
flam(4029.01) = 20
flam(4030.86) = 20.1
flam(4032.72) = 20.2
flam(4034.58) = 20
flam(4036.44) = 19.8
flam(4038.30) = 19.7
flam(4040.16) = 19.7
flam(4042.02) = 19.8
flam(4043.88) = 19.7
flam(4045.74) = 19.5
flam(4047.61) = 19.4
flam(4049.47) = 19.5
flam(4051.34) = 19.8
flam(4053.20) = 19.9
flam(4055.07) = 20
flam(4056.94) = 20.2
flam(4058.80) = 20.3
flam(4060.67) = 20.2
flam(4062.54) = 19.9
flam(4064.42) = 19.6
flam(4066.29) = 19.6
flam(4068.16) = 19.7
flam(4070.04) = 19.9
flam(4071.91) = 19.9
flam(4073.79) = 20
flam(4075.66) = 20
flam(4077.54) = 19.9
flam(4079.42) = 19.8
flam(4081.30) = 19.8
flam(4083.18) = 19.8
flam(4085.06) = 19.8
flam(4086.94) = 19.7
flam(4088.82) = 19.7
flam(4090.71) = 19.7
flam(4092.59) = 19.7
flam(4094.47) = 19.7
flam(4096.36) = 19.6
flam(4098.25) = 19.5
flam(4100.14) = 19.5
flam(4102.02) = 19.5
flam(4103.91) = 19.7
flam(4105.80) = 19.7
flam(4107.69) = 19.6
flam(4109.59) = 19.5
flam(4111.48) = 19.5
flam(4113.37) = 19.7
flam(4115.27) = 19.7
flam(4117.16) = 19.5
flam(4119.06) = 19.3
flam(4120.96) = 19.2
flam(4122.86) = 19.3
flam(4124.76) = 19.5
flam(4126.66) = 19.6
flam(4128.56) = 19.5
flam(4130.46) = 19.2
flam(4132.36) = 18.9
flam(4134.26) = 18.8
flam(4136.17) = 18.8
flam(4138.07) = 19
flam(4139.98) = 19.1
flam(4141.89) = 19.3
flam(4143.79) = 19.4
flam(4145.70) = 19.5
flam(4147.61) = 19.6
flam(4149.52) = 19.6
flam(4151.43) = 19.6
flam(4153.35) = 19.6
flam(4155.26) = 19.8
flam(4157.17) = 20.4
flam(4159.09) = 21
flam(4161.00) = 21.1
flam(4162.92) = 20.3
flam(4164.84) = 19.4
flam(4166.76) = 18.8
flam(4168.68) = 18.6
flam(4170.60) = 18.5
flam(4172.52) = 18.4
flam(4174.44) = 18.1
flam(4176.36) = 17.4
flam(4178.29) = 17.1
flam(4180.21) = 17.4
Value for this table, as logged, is 4.57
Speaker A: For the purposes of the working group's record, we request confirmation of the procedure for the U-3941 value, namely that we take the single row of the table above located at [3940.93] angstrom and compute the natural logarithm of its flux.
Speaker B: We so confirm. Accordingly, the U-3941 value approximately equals 3.07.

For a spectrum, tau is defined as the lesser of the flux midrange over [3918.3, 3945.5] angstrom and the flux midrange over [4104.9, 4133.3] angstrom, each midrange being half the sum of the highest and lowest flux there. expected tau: 19.3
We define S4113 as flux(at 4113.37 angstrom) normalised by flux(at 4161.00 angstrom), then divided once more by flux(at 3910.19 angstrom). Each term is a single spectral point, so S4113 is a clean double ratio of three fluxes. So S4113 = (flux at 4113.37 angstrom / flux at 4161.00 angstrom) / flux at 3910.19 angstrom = 0.0413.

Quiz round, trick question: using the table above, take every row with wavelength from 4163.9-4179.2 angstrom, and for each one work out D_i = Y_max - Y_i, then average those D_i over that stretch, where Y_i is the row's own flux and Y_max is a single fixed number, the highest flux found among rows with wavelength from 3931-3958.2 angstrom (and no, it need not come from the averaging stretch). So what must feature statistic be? 3.7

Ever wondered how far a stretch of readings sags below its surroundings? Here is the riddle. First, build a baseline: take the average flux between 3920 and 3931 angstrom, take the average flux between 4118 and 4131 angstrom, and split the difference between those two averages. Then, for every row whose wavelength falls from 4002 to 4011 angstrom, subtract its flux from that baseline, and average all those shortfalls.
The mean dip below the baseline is 0.33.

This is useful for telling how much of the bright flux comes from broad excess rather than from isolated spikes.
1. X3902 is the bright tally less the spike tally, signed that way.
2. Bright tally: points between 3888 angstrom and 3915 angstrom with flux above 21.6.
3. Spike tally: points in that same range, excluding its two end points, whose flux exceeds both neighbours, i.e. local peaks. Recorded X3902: 15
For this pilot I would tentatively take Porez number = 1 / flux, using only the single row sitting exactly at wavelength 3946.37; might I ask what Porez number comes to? 0.046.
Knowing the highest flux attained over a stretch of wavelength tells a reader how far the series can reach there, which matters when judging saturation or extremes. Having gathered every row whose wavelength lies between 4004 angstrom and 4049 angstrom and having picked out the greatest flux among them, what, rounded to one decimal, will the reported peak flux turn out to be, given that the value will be 20.3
